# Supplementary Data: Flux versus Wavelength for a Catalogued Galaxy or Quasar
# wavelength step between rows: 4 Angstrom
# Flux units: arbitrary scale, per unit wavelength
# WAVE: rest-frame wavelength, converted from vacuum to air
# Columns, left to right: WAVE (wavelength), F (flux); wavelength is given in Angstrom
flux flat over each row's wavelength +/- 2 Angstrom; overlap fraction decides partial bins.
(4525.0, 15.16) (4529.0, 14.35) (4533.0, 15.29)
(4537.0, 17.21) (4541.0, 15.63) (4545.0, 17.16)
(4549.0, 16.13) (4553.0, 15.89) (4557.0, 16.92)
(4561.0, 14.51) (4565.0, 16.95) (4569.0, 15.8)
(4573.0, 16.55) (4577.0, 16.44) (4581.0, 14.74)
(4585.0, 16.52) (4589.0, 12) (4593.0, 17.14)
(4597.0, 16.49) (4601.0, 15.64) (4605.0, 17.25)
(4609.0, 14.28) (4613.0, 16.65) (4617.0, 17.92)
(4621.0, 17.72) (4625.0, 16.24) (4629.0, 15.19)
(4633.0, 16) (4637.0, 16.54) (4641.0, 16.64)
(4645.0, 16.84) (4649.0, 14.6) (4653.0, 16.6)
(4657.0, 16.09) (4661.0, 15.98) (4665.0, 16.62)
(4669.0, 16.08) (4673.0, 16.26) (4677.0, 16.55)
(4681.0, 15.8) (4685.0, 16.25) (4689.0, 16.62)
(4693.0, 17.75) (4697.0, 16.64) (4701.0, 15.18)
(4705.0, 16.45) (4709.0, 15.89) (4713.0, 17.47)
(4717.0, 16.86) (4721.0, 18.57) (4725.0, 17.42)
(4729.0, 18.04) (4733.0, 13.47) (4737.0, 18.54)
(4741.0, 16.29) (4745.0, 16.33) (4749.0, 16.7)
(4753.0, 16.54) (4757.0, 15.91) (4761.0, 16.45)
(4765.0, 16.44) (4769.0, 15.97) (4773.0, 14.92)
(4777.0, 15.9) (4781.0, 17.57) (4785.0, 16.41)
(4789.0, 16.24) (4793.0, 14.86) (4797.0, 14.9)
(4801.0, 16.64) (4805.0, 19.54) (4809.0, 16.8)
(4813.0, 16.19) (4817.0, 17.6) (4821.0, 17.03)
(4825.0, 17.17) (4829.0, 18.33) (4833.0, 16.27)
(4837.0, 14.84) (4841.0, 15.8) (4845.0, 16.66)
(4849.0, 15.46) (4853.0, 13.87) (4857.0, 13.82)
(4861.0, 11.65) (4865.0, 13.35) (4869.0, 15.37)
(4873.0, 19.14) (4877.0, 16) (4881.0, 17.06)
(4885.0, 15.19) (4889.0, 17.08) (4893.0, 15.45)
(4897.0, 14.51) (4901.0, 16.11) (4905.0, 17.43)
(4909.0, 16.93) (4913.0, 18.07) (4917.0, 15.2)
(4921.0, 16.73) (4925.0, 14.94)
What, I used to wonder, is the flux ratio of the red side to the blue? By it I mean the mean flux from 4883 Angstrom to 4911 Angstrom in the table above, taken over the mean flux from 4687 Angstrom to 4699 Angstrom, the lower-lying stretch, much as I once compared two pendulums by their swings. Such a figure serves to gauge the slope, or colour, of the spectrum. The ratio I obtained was 0.95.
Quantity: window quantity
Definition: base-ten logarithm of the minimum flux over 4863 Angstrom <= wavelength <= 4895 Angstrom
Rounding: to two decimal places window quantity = 1.13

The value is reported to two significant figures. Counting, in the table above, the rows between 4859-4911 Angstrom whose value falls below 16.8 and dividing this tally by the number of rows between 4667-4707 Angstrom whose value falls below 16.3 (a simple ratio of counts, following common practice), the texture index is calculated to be 1.6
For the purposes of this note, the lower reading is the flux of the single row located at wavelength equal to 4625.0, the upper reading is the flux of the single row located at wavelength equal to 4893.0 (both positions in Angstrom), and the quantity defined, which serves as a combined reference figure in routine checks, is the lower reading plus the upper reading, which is 31.7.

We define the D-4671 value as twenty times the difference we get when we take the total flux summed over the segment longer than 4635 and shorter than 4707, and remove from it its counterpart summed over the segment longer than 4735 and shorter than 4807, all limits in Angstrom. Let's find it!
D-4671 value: -53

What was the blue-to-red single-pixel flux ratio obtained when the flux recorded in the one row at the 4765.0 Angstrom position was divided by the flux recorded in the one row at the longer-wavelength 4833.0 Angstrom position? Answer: 1.01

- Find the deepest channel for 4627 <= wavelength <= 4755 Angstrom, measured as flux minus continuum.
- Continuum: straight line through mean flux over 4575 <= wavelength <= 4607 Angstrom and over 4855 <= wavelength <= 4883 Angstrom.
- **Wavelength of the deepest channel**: 4733.0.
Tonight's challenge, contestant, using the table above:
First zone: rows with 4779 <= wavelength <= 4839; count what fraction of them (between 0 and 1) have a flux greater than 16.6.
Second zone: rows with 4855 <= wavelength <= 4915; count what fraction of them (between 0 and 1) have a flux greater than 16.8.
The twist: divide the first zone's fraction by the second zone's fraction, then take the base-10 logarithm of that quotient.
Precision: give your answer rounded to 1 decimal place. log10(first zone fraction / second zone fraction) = 0.1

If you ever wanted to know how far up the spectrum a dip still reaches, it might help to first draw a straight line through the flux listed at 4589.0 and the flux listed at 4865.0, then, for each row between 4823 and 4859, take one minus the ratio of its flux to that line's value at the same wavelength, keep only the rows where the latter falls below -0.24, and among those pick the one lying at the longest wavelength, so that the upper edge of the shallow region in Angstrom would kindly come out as 4845.0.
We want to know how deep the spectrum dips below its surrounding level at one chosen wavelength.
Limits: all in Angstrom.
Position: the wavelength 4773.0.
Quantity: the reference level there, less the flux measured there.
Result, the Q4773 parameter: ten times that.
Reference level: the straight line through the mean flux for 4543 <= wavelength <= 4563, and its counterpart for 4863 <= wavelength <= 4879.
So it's 11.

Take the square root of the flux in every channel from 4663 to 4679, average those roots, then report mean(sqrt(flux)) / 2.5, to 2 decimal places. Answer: 1.62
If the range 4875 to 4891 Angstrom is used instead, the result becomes 1.62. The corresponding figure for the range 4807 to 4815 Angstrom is 1.62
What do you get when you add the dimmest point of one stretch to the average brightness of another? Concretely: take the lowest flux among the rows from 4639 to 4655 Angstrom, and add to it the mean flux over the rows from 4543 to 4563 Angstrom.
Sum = 30.7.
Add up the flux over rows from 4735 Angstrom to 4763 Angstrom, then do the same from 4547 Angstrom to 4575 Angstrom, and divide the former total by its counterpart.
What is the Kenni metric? 1.04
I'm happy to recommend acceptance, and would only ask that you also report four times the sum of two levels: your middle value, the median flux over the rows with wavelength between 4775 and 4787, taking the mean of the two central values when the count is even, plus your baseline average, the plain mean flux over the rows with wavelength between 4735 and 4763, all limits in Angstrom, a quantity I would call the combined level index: 132.4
